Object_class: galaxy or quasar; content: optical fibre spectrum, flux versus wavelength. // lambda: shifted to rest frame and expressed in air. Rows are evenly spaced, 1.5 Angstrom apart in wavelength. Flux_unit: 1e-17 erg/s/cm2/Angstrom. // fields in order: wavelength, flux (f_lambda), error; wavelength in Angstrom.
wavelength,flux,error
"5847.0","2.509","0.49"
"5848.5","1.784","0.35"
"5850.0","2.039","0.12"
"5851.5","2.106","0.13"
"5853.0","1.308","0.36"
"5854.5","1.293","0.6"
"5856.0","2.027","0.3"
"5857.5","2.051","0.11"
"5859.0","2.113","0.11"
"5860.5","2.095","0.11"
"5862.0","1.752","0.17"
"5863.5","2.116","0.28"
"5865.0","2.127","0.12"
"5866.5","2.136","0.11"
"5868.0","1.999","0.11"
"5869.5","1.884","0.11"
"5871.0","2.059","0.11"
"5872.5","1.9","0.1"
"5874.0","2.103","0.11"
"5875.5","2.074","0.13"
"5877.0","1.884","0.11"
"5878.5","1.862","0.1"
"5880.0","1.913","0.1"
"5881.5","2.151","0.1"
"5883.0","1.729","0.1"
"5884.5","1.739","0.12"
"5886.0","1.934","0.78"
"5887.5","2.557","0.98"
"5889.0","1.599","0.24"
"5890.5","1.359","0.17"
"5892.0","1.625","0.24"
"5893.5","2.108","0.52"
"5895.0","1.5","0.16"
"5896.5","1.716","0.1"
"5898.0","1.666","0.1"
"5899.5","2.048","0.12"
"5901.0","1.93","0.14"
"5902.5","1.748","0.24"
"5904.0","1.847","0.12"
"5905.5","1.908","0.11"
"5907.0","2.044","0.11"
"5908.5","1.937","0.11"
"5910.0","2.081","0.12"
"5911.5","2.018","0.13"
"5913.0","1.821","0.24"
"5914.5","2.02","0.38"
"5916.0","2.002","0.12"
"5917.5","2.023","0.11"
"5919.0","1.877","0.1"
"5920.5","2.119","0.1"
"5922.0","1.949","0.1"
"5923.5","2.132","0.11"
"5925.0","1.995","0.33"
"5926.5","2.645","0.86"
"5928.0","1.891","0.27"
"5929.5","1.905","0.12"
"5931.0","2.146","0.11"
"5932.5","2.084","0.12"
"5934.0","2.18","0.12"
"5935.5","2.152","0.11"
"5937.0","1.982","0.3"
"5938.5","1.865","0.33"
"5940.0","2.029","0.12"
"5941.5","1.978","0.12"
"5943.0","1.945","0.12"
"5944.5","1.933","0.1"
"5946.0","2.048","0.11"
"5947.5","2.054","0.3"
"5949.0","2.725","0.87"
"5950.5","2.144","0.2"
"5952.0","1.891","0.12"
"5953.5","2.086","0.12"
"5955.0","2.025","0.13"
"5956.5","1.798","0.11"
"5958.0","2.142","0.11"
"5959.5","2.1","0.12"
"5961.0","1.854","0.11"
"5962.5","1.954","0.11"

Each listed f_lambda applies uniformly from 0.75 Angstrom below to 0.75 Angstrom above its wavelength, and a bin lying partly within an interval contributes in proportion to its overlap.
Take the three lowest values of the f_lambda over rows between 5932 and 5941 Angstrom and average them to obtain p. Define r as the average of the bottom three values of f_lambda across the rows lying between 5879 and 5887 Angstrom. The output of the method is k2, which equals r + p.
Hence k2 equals 3.75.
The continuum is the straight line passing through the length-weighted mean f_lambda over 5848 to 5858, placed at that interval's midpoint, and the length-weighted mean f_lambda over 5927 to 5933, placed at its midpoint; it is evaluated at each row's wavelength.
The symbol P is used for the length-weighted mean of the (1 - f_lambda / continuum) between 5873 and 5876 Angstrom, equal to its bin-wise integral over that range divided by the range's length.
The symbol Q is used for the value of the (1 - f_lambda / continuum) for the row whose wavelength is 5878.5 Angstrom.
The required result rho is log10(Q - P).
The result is -0.9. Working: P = -0.11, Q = 0.01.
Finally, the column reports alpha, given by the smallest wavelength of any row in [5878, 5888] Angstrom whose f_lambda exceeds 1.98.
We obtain 5881.5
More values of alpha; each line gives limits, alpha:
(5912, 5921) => 5914.5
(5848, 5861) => 5850.0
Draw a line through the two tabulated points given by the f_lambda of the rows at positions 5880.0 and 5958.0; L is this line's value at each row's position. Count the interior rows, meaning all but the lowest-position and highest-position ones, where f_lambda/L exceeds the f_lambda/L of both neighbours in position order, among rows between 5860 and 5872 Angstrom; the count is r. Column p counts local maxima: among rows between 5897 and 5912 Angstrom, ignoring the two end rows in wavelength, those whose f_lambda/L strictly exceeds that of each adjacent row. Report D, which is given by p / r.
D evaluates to 3.00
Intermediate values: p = 3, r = 1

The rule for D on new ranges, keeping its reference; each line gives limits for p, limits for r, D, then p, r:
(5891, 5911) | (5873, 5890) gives 2.00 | 4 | 2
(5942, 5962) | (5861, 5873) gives 1.50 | 3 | 2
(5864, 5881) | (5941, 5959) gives 1.50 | 3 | 2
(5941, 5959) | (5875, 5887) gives 2.00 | 2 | 1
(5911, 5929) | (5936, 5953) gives 2.50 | 5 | 2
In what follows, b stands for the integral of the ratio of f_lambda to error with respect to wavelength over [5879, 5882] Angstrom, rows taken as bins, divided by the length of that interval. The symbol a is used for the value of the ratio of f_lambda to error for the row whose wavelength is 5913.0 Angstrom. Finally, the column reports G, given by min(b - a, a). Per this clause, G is 7.6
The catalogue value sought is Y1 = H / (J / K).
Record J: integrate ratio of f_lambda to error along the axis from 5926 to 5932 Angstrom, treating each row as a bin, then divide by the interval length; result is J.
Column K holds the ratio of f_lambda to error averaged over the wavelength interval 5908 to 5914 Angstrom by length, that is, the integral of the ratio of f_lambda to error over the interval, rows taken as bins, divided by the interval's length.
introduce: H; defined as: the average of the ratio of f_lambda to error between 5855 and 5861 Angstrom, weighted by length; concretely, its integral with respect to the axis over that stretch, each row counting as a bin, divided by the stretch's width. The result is 18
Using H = 15.2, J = 12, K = 14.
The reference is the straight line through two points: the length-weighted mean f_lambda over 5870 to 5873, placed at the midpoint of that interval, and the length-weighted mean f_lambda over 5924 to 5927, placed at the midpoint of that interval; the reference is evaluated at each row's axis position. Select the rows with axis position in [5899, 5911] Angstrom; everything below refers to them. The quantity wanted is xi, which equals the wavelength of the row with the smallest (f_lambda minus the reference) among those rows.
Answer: 5902.5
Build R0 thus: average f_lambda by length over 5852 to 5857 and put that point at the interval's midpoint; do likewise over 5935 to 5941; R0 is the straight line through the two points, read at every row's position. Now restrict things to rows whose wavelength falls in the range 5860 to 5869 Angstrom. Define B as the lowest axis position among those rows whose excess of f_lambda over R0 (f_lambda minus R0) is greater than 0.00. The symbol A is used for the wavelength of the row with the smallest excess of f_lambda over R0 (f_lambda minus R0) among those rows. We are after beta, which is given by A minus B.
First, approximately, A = 5862.0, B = 5860.5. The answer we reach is 1.5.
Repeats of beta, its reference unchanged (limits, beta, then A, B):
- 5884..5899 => 4.5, 5890.5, 5886.0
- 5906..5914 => 6.0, 5913.0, 5907.0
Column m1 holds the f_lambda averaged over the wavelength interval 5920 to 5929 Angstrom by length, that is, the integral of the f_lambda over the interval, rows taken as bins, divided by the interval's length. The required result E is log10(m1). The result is 0.33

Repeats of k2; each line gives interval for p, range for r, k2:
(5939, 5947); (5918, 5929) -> 3.86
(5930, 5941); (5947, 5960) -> 3.86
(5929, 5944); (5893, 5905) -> 3.53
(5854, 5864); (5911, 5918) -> 3.64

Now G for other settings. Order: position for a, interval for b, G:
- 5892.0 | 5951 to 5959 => 6.8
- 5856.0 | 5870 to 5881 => 6.8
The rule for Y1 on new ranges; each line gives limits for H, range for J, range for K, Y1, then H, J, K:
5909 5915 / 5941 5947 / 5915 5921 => 13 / 12.0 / 17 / 18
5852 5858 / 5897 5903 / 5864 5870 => 10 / 7.7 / 14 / 18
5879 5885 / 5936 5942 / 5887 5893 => 10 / 18.3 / 12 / 6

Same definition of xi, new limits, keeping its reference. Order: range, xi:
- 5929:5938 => 5929.5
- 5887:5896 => 5890.5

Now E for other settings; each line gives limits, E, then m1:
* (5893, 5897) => 0.24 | 1.76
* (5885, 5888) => 0.34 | 2.18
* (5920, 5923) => 0.31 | 2.04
